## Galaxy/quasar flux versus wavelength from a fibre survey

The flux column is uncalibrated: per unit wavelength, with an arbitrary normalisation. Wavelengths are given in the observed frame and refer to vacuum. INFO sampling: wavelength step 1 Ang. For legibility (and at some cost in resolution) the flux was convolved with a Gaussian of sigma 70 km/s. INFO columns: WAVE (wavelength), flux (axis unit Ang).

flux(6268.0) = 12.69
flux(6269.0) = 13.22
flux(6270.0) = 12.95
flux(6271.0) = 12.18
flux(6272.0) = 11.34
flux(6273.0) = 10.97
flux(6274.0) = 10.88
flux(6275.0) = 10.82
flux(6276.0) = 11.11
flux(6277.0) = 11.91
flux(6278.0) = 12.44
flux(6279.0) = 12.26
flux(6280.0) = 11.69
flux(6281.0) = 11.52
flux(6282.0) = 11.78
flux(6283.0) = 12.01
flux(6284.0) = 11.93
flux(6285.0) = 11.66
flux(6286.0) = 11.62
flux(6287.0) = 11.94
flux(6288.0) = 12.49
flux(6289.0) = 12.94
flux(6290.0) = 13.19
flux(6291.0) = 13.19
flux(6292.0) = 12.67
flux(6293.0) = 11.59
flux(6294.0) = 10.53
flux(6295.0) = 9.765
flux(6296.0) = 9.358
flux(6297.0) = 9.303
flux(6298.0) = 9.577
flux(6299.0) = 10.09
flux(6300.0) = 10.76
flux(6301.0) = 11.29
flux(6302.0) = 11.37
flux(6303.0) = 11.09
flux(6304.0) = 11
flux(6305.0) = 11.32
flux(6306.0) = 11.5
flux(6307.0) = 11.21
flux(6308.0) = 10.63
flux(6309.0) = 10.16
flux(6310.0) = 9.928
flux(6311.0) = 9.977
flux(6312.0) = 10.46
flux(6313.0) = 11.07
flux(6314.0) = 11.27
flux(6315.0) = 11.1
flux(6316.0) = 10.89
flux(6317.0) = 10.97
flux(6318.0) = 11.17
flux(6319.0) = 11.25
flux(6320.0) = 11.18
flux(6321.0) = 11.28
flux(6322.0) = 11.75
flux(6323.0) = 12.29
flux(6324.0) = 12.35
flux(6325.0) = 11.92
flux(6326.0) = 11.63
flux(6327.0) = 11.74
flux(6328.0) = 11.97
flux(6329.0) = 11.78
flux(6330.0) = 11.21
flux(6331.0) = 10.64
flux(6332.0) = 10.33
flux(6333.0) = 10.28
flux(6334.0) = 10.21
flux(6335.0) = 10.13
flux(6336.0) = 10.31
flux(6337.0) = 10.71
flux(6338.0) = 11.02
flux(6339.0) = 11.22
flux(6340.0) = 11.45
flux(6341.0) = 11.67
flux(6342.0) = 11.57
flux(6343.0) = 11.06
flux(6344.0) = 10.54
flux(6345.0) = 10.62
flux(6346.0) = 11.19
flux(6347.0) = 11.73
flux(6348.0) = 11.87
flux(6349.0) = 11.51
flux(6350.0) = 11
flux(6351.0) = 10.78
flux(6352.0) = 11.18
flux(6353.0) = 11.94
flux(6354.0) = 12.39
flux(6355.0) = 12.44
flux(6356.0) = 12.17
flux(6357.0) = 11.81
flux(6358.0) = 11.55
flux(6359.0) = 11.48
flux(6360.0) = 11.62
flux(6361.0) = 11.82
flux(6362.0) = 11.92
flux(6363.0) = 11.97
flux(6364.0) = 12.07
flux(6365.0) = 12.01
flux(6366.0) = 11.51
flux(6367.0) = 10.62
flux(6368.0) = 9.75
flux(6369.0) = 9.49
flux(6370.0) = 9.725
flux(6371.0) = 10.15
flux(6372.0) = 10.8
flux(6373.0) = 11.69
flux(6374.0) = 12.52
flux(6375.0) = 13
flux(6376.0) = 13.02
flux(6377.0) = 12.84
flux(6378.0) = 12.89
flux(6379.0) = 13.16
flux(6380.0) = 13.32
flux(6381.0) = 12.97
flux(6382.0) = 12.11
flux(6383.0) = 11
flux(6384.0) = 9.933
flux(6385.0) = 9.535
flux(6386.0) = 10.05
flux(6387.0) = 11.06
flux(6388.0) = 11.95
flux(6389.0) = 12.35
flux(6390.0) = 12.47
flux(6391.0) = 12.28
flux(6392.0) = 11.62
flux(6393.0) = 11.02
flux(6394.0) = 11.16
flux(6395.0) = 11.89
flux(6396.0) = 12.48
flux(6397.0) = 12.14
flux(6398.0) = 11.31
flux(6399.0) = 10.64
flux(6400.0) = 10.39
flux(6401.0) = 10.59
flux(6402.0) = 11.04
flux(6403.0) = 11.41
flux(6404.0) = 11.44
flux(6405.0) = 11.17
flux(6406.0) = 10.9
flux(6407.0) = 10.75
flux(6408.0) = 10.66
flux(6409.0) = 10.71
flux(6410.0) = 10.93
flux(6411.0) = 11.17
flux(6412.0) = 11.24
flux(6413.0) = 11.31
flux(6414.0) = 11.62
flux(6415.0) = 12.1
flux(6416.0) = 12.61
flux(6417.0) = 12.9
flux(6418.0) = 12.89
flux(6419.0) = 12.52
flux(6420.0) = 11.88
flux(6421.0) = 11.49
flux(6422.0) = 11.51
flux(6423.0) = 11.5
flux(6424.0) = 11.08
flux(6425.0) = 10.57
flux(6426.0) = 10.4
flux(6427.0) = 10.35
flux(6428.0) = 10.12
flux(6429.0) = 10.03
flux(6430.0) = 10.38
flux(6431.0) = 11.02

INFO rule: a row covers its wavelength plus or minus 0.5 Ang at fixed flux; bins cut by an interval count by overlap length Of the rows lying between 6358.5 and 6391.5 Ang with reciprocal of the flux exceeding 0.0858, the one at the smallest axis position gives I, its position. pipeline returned 6359.0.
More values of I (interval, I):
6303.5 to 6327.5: 6304.0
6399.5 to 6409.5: 6400.0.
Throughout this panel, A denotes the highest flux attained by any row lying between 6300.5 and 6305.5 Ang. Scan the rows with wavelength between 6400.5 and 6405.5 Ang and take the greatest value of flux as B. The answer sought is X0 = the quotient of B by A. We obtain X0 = 1.01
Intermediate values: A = 11.37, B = 11.44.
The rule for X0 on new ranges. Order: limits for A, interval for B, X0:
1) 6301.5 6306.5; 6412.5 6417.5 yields 1.12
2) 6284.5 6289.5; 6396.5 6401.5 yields 0.94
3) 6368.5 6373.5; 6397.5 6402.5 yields 0.97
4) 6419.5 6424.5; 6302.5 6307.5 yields 0.97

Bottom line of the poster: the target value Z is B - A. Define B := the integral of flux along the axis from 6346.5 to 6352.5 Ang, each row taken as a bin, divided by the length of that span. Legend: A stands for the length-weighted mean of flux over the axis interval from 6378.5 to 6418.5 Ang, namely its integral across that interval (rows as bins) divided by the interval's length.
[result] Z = -0.16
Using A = 11.5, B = 11.3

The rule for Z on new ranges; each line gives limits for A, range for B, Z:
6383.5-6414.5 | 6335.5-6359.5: 0.18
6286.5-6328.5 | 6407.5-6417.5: 0.31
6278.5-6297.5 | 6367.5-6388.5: -0.18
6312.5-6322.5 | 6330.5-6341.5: -0.47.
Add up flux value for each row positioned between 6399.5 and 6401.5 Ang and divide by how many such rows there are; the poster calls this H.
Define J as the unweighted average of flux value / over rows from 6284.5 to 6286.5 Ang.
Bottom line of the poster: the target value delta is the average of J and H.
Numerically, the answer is 11.1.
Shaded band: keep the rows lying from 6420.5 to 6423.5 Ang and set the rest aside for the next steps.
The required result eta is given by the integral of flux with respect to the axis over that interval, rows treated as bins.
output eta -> 34.5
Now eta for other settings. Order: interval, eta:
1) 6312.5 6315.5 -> 33.4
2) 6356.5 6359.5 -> 34.8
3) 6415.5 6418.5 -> 38.4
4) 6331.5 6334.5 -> 30.8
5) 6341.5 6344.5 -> 33.2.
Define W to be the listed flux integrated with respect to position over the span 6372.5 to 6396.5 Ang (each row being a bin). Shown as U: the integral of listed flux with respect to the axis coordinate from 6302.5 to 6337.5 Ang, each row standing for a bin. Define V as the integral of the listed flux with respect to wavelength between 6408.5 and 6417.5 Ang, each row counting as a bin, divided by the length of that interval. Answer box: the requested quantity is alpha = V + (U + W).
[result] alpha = 685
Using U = 387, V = 11.6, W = 286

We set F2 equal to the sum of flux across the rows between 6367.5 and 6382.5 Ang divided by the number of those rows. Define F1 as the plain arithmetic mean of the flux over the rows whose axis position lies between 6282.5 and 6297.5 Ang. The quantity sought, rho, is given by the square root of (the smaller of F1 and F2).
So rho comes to 3.41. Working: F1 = 11.6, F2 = 11.8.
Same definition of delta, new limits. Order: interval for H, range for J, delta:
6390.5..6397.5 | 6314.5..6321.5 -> 11.5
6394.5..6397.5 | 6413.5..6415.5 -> 12.0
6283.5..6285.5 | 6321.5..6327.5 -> 11.9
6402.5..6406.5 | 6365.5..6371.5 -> 10.7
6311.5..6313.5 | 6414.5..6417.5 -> 11.7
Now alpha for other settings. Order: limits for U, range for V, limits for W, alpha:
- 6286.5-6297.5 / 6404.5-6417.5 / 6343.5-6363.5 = 370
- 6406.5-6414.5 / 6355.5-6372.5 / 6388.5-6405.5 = 295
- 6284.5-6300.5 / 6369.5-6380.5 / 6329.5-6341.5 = 322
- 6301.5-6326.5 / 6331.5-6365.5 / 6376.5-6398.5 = 550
